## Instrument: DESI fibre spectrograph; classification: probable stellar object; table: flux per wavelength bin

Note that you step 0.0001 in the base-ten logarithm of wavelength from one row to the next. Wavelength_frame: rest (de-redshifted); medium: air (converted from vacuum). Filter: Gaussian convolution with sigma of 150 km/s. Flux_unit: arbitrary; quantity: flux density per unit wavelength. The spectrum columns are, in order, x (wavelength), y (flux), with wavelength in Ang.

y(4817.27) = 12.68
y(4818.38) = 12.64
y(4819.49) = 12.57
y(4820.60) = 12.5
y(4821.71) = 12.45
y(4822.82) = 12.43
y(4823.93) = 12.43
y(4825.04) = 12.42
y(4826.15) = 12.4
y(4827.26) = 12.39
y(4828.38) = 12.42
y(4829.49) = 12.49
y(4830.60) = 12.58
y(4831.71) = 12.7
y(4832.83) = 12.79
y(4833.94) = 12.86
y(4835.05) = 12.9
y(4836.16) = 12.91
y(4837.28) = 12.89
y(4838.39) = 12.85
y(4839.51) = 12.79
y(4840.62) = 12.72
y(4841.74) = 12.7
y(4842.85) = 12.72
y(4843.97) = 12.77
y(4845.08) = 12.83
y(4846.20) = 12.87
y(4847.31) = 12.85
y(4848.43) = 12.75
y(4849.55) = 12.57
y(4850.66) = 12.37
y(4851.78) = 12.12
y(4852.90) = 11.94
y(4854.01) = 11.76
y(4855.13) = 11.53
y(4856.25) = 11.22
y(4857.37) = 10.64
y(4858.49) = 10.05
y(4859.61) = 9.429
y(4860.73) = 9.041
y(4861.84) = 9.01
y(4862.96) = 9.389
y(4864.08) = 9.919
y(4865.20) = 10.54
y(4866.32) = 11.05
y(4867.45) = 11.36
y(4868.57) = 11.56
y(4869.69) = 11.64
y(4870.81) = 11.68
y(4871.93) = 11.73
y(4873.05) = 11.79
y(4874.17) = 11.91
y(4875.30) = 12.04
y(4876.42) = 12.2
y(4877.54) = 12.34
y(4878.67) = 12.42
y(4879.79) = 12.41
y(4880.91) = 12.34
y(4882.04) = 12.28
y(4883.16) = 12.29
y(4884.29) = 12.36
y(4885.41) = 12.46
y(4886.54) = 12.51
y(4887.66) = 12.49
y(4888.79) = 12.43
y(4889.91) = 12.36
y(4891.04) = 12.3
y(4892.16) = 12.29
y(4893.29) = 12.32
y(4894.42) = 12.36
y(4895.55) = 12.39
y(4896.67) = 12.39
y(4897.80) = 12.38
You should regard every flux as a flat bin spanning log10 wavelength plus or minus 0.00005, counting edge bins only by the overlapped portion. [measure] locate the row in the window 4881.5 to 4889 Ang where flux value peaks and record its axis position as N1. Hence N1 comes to 4886.54 Ang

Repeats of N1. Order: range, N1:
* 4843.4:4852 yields 4846.20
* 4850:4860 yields 4850.66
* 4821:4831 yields 4830.60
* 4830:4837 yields 4836.16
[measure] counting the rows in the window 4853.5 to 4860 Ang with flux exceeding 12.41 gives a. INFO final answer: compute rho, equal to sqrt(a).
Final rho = 0.0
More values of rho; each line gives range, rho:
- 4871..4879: 1.0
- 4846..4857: 2.0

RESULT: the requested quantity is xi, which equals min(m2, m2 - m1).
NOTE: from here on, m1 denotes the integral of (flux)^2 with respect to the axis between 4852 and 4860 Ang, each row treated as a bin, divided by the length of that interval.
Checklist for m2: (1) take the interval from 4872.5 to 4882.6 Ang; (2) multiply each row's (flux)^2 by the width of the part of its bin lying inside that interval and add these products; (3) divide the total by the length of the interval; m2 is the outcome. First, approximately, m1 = 122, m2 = 149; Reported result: 27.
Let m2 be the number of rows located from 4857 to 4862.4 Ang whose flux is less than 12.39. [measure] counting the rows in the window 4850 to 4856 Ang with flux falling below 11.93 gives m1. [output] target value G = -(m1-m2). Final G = 3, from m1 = 2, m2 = 5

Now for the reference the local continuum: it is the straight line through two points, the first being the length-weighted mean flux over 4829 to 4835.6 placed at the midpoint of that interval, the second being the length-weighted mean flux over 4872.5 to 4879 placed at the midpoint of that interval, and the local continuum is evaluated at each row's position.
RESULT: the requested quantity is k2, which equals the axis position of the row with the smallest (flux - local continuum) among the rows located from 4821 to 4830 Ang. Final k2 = 4822.82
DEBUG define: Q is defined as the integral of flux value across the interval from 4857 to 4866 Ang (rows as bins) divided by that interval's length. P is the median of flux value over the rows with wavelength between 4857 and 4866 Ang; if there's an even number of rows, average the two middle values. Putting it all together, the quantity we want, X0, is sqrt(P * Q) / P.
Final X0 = 1.01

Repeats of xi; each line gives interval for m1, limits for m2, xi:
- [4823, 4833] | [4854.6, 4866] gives -54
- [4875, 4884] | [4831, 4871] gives -11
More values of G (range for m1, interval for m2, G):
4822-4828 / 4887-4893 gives 3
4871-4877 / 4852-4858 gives 2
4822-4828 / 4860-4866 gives 5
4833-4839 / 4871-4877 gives 5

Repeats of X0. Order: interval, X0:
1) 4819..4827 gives 1.00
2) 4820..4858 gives 1.00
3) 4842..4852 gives 1.00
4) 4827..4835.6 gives 1.00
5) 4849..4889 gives 0.99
